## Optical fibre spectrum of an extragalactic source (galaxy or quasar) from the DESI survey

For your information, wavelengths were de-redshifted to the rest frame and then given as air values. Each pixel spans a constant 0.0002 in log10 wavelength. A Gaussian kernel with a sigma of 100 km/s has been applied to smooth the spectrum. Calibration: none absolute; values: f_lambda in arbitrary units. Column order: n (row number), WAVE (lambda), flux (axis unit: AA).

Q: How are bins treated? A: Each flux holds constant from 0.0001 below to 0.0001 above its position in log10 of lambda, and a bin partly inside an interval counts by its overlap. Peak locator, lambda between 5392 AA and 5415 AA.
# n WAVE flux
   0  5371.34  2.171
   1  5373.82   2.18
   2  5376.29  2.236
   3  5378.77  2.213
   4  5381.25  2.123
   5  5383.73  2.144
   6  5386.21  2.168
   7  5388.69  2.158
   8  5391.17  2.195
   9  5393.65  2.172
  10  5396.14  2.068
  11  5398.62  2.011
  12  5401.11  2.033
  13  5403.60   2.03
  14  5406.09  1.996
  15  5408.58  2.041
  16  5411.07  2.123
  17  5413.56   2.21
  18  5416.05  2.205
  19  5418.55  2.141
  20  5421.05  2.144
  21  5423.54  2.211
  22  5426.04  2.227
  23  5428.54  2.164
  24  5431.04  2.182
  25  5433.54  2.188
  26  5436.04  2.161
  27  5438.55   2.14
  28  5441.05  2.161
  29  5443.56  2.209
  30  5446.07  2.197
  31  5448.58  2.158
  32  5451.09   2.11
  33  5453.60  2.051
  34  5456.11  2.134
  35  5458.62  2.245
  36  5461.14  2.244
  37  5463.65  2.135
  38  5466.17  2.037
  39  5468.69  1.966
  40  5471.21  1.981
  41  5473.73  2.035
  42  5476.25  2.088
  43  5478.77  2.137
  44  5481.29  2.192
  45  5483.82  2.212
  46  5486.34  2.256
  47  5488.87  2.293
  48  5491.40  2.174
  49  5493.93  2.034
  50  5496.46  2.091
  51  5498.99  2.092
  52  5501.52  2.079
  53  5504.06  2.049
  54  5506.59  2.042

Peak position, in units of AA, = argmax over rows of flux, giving 5413.56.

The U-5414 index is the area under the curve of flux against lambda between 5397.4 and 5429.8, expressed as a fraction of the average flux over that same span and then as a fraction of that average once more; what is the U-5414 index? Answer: 15.3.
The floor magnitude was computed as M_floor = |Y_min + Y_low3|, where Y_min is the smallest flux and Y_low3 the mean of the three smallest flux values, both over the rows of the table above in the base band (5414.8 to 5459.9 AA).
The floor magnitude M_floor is 4.15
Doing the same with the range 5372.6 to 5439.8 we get 4.01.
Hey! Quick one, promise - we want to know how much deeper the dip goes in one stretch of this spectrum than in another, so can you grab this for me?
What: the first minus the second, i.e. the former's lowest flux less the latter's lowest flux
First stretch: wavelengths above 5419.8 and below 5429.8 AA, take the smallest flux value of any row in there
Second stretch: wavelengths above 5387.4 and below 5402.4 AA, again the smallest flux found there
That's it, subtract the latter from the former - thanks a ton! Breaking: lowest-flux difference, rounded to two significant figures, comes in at 0.13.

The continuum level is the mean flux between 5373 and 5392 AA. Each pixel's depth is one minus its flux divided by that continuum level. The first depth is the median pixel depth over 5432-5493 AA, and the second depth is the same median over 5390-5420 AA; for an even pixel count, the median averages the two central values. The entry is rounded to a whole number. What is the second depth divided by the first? 5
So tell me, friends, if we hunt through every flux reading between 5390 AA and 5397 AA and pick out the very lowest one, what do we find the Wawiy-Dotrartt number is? 2.068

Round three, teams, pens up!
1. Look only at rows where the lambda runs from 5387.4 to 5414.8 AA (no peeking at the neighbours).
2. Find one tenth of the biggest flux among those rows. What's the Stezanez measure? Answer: 0.221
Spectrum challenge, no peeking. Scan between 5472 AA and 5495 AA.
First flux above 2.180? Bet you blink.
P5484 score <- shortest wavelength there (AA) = 5481.29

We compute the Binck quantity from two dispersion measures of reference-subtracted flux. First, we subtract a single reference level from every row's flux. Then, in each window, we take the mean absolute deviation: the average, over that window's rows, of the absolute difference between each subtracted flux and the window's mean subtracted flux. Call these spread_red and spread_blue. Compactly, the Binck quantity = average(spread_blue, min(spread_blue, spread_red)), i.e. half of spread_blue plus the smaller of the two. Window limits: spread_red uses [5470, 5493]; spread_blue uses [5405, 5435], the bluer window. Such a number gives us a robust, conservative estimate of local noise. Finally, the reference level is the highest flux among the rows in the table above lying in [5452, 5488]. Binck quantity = 0.053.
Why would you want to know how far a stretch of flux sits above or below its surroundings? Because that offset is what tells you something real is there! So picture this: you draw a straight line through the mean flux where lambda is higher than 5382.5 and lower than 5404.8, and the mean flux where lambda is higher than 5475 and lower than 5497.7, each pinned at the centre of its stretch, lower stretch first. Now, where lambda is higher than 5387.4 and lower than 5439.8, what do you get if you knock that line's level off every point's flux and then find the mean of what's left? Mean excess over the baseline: 0.01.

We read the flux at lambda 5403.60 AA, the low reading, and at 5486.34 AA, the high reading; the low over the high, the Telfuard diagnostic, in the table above 0.90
